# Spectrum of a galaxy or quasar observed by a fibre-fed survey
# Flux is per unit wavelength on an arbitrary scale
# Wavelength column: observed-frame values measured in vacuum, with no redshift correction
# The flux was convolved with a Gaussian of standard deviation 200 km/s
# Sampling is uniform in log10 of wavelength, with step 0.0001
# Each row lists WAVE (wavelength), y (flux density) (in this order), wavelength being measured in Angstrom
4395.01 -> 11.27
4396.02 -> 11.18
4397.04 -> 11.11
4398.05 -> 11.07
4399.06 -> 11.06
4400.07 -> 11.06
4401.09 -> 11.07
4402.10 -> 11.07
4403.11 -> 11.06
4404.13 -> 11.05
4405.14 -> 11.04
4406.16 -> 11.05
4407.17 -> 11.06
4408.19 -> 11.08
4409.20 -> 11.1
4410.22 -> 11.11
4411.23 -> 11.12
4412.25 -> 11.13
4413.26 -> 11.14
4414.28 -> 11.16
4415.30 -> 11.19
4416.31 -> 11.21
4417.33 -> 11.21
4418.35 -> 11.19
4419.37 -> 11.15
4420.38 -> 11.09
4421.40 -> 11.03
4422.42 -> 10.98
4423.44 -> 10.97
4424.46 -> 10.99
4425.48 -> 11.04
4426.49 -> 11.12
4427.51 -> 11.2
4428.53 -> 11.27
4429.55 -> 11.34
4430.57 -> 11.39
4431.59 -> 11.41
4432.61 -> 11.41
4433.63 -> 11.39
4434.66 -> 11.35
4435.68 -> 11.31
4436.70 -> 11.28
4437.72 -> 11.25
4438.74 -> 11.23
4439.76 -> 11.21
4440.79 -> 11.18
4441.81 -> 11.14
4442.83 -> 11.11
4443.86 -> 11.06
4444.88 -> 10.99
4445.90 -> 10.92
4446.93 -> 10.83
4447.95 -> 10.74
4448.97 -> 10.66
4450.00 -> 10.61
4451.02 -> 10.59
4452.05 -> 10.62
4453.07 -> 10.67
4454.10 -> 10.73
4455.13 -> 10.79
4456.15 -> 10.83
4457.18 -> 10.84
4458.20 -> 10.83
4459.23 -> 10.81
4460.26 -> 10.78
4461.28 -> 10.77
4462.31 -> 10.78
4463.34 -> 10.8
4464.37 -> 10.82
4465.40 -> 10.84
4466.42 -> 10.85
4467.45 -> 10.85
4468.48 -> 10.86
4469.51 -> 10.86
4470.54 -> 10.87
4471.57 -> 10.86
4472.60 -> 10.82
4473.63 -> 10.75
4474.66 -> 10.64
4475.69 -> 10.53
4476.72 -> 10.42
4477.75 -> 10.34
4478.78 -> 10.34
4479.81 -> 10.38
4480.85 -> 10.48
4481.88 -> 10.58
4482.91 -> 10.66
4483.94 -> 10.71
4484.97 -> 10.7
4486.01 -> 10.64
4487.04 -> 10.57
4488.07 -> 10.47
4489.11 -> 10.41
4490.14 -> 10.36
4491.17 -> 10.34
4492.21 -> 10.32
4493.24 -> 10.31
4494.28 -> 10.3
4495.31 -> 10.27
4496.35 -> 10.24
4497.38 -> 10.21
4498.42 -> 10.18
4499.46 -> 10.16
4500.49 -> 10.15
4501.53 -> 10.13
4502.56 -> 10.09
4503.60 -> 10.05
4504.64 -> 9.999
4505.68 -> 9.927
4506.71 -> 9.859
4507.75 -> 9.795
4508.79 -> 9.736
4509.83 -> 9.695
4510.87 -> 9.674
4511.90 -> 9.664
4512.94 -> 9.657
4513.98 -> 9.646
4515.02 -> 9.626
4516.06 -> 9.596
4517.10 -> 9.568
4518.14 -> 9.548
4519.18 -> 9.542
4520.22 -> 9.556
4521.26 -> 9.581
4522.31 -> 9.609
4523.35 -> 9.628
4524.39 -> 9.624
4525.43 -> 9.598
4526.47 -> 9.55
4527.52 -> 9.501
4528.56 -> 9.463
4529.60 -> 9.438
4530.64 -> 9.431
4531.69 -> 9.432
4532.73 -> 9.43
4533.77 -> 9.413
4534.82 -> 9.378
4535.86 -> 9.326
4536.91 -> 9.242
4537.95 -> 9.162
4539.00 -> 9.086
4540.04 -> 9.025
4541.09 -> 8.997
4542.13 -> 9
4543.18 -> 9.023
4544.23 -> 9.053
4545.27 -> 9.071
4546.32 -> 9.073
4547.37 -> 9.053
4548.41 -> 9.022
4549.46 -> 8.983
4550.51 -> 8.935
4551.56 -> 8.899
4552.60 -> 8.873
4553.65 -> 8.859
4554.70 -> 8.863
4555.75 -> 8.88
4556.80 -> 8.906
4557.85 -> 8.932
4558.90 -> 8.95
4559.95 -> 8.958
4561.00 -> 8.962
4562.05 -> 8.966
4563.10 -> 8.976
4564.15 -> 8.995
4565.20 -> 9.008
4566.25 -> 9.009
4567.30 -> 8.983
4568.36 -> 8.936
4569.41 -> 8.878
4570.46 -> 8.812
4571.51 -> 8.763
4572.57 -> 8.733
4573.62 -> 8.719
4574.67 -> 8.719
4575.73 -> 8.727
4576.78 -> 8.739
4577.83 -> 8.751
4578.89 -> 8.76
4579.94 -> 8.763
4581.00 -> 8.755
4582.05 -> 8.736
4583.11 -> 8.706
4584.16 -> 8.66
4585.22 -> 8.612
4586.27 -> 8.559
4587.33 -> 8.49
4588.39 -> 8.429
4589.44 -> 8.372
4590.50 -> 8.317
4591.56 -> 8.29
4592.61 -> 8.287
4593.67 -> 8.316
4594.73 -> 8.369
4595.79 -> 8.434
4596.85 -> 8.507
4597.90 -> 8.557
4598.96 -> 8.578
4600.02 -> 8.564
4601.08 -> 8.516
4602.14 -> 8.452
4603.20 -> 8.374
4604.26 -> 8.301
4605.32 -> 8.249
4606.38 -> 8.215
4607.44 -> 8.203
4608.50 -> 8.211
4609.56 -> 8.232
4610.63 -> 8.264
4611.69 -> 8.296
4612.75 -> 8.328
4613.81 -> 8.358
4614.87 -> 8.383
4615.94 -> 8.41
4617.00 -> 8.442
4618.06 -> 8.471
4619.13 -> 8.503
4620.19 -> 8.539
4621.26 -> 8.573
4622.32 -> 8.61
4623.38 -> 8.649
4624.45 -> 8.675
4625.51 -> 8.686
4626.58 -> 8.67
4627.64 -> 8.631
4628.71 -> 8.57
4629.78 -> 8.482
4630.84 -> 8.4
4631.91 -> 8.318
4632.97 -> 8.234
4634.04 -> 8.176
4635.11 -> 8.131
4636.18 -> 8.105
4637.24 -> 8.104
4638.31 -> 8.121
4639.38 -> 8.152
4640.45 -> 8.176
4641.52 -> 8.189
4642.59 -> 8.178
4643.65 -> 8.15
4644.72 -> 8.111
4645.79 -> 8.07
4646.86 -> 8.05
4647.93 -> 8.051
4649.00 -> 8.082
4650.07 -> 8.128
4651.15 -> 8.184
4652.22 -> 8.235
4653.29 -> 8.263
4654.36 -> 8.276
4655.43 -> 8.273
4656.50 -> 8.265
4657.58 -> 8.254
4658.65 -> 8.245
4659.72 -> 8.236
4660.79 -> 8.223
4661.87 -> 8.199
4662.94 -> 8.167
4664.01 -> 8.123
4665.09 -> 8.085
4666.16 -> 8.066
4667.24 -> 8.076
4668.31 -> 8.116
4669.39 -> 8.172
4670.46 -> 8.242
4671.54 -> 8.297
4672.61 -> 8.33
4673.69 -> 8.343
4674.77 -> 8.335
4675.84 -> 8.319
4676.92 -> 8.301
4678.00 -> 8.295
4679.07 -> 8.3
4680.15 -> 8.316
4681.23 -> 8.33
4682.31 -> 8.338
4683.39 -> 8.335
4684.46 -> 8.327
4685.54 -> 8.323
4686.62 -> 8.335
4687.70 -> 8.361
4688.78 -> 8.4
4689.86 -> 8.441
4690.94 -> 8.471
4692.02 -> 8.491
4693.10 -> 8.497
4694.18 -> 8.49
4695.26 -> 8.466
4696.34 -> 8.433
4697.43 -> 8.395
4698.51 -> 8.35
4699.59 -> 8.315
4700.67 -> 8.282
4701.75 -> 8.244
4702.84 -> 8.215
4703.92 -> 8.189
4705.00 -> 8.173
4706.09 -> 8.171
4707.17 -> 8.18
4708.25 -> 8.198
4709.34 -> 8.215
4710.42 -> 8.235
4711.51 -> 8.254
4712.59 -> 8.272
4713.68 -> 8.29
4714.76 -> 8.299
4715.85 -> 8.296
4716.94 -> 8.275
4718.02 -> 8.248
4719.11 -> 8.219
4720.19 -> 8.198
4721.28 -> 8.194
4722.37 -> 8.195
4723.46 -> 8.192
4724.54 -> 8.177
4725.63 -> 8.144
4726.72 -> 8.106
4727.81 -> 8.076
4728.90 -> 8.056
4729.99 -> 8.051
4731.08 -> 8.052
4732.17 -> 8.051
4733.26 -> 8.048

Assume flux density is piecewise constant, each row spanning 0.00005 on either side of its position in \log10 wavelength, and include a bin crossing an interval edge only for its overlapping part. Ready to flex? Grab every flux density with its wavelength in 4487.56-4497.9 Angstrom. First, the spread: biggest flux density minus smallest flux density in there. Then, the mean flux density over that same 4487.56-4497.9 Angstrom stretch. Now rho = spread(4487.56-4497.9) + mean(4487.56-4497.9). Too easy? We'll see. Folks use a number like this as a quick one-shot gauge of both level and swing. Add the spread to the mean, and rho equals 10.6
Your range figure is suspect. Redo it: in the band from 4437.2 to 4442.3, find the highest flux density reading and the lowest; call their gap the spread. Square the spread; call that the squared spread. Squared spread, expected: 0.012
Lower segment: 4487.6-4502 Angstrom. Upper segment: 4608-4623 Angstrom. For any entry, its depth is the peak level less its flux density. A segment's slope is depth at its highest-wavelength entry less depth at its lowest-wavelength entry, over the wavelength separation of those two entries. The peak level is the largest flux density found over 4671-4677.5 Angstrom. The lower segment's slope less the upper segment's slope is 0.054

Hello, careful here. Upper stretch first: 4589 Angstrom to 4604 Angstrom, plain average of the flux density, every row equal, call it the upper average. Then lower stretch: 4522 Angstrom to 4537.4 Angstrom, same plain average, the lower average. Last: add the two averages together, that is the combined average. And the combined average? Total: 17.9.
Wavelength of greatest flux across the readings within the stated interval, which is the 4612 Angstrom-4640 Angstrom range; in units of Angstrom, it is 4625.51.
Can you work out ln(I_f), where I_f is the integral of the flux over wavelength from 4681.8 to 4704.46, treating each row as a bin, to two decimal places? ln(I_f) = 5.25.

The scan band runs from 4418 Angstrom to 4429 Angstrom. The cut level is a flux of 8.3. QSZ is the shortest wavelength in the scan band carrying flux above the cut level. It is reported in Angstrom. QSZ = 4418.35 Angstrom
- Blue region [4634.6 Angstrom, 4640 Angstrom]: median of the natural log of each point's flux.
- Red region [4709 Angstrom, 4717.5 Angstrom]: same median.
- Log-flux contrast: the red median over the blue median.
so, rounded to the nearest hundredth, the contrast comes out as 1.01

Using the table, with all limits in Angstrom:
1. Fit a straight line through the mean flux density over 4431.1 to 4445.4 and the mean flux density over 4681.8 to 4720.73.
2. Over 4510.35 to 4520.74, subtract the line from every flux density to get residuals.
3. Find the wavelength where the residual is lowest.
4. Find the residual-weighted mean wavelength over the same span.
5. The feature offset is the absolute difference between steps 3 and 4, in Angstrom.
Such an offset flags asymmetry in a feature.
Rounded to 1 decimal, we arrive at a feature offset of 2.5 Angstrom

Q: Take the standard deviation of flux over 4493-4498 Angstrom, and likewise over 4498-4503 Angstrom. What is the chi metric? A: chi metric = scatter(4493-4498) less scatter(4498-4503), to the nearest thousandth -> 0.007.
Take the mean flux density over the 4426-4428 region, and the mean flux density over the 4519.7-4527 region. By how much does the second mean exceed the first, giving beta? -1.6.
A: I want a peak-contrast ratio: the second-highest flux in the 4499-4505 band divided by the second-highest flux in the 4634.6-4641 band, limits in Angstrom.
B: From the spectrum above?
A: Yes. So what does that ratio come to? 1.25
